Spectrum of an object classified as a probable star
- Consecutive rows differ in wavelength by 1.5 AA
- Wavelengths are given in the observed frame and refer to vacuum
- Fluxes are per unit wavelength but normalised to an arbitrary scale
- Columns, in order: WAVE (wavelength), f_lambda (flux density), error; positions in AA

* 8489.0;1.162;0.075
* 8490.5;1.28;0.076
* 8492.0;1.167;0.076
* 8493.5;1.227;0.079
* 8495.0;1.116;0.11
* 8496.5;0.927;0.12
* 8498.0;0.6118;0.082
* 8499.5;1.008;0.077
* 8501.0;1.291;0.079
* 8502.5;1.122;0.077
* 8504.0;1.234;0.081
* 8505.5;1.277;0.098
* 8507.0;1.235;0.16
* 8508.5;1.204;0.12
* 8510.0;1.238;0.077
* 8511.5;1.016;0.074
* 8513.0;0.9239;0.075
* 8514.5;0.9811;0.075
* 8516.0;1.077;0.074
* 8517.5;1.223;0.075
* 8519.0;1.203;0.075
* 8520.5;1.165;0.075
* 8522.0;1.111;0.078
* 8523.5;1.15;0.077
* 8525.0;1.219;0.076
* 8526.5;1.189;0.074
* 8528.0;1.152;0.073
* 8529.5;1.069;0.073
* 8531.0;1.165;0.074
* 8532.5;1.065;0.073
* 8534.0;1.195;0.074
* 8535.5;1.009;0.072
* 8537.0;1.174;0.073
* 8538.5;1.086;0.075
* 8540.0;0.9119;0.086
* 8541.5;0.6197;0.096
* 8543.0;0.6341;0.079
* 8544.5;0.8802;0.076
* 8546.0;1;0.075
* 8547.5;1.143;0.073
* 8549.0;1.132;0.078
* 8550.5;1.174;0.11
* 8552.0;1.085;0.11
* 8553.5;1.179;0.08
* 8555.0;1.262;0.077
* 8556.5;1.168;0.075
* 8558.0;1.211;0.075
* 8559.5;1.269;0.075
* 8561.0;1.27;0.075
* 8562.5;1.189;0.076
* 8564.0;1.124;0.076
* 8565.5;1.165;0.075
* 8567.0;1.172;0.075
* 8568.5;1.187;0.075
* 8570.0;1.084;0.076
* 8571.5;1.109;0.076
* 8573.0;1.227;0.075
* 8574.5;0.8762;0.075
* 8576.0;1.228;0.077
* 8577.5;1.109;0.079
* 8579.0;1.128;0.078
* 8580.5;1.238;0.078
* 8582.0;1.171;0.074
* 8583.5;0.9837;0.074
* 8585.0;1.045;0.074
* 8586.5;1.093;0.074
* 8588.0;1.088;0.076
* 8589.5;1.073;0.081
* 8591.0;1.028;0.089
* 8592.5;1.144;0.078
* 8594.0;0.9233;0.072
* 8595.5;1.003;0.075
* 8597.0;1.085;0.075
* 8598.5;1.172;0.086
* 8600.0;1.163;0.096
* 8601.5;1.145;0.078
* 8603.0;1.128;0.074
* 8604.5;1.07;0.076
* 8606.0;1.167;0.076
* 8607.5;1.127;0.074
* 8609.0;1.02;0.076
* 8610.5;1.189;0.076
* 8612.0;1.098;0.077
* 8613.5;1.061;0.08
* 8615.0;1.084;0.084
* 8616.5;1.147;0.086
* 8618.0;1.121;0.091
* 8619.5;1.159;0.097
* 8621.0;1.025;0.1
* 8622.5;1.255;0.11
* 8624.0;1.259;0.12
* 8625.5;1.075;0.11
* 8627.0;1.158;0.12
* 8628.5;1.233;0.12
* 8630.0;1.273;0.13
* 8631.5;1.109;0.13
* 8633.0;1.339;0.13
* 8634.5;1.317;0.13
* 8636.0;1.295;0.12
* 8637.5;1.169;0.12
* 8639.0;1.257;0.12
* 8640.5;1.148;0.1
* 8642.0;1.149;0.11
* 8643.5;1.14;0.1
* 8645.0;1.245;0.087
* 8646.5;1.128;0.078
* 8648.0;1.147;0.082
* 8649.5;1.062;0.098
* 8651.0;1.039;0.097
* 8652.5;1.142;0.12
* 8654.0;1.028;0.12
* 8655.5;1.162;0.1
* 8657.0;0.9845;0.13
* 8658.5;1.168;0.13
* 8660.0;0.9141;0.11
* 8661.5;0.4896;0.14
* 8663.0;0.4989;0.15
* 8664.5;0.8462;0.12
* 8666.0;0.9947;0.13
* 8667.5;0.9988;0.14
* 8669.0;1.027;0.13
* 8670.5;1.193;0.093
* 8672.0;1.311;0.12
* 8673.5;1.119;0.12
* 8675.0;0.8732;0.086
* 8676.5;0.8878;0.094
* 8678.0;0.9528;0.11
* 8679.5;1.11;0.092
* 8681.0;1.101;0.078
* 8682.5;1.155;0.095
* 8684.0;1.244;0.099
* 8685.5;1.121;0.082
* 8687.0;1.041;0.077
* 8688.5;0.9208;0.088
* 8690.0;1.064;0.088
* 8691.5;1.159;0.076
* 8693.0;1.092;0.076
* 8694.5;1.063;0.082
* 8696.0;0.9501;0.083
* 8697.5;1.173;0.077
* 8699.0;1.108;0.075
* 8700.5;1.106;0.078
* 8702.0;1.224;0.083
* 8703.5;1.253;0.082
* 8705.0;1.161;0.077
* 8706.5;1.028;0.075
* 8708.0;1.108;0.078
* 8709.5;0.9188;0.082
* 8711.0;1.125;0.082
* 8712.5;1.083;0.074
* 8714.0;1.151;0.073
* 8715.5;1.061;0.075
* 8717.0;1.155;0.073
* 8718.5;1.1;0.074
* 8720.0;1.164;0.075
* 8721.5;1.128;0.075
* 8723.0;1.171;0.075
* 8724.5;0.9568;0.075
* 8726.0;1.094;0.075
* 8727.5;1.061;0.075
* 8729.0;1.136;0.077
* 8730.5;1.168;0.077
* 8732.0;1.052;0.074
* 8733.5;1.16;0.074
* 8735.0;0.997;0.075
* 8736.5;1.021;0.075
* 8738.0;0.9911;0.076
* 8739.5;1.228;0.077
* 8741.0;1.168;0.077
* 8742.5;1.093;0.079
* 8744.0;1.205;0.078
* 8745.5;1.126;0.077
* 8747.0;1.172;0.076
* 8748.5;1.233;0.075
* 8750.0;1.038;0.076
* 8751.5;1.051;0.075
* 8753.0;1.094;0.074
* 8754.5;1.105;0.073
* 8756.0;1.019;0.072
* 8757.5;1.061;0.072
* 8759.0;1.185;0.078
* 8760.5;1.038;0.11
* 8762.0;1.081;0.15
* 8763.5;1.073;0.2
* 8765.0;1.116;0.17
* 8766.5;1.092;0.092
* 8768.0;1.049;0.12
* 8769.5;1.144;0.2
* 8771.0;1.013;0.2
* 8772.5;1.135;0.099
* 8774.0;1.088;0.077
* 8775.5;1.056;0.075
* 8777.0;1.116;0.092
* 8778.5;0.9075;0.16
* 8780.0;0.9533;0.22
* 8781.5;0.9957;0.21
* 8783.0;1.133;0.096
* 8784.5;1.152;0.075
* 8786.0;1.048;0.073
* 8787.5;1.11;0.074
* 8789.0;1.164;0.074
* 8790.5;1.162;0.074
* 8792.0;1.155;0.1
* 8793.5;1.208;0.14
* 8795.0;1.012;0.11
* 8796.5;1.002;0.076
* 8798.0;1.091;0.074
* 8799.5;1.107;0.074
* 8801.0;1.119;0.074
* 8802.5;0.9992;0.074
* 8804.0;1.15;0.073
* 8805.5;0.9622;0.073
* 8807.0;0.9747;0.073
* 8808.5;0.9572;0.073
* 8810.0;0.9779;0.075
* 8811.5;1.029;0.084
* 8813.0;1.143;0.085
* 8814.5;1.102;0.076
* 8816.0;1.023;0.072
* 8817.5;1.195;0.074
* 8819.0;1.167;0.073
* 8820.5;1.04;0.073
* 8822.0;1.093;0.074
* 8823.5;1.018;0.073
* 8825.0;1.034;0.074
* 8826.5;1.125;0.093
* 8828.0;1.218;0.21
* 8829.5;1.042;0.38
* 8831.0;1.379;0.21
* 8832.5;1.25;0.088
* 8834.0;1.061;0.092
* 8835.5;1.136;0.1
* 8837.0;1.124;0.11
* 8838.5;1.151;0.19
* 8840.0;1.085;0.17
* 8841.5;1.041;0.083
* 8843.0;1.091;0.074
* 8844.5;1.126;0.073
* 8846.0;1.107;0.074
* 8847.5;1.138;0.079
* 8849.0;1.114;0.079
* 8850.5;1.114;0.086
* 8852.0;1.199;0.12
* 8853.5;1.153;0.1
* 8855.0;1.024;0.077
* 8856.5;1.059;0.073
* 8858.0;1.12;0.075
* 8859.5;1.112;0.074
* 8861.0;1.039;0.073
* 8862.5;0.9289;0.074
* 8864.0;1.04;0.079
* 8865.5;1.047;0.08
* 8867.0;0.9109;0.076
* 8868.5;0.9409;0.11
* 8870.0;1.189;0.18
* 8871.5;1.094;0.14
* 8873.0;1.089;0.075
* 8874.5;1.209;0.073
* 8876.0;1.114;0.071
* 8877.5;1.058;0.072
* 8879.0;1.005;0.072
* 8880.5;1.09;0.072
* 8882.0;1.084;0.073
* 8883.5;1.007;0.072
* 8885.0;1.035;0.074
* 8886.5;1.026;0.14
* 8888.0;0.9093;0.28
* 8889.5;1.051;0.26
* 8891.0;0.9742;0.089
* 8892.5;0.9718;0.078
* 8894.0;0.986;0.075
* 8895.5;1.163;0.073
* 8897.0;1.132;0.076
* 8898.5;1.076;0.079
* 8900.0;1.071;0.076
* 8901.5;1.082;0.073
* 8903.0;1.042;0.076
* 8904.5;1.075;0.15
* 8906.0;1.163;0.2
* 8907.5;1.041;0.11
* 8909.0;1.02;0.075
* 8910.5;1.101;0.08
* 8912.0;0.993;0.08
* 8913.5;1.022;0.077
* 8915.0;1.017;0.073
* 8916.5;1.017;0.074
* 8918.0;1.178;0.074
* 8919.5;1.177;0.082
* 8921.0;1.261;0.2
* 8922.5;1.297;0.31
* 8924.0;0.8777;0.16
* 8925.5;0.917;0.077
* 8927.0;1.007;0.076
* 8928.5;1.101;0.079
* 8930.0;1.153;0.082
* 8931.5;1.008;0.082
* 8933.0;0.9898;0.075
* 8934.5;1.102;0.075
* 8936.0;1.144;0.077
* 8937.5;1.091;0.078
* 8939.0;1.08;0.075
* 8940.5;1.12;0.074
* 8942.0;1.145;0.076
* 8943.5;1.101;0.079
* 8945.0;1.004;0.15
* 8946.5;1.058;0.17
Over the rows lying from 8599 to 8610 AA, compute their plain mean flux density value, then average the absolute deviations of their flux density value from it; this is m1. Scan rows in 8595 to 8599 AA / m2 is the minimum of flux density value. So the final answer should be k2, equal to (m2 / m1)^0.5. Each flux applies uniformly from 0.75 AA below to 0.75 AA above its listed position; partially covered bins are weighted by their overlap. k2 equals 4.9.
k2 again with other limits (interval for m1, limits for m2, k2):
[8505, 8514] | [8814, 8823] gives 2.9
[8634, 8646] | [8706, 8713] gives 3.8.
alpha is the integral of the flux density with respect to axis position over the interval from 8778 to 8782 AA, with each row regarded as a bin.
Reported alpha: 3.8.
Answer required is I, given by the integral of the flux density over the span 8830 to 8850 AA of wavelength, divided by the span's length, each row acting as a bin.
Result 1.14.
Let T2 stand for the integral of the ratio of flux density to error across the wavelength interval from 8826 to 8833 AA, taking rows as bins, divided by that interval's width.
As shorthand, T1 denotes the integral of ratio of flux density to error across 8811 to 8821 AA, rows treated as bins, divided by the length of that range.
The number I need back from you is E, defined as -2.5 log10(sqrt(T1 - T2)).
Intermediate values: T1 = 14.5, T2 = 7.9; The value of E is -1.02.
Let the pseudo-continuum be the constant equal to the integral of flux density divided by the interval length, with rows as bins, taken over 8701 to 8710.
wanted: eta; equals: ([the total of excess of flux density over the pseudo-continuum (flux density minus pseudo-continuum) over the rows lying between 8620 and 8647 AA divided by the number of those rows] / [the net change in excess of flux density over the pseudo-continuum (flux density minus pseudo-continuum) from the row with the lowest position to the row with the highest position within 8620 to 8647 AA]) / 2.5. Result 0.3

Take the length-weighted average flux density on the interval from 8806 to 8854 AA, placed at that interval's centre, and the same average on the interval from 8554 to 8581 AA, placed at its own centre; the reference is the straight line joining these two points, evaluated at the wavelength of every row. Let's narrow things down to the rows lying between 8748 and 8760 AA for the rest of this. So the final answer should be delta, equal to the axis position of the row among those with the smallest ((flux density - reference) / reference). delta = 8756.0 AA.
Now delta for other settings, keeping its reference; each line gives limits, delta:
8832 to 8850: 8841.5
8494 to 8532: 8498.0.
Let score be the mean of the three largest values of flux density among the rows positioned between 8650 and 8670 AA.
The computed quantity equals 1.16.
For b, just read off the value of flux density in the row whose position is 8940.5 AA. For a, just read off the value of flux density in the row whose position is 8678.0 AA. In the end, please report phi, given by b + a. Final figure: 2.07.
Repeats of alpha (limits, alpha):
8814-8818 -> 4.4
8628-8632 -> 4.8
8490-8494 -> 4.9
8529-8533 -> 4.4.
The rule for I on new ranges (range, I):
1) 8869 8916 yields 1.06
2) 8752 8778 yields 1.08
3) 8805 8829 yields 1.07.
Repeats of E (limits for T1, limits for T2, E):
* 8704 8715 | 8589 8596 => 0.02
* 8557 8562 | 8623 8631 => -1.02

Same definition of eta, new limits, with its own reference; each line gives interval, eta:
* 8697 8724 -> -0.5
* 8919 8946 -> 0.1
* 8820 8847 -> 0.0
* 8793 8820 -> 0.5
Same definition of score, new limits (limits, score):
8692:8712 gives 1.22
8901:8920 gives 1.17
